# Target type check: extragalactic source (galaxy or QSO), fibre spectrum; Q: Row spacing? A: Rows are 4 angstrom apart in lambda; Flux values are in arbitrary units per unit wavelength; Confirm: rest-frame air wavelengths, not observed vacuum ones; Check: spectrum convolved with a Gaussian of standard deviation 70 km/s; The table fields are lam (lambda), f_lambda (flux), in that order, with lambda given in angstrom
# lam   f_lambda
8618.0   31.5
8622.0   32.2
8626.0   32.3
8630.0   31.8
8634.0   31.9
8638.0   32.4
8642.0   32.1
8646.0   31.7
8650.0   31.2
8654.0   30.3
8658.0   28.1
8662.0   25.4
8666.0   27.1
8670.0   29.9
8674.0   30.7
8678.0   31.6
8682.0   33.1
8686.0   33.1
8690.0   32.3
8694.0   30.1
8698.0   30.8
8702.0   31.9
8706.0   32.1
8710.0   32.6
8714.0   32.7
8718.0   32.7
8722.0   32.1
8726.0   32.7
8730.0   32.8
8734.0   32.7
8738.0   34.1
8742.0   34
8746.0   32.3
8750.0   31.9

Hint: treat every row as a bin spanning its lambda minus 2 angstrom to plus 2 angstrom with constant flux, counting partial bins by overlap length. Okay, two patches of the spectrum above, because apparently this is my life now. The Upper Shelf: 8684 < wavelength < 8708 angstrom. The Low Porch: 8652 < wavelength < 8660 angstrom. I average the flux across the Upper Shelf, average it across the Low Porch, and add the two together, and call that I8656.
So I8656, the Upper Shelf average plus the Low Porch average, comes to 60.9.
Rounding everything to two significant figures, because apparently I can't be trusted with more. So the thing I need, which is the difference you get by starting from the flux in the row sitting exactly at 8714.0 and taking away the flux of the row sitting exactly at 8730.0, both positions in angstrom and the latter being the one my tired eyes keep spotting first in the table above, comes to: -0.10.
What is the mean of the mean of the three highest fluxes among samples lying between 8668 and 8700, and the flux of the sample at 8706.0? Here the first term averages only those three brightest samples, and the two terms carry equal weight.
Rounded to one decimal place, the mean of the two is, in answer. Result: 32.5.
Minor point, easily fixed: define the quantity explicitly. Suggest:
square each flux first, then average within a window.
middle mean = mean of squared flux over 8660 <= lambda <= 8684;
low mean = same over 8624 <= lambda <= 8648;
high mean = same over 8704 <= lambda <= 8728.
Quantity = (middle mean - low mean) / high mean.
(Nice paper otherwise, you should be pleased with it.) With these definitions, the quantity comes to -0.1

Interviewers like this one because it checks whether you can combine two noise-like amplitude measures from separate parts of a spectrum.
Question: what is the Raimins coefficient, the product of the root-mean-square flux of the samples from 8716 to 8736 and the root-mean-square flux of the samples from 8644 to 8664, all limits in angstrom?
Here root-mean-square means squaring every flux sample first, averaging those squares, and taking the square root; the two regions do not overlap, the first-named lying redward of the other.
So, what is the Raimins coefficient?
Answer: 960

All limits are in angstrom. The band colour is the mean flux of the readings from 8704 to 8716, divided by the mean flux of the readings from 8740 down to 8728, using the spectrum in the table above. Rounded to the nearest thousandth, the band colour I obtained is 0.978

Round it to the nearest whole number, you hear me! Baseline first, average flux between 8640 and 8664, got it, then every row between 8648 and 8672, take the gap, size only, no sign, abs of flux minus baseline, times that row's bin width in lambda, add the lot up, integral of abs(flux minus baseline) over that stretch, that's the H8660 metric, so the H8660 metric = 43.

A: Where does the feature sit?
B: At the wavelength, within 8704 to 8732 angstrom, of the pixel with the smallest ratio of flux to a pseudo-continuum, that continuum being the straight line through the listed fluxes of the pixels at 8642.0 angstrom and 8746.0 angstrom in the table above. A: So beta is 8722.0 angstrom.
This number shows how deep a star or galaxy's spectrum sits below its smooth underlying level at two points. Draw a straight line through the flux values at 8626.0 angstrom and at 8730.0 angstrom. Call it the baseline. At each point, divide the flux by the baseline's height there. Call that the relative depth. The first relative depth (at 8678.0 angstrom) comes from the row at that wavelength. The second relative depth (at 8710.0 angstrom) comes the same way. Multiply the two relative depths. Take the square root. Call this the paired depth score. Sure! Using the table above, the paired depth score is 0.984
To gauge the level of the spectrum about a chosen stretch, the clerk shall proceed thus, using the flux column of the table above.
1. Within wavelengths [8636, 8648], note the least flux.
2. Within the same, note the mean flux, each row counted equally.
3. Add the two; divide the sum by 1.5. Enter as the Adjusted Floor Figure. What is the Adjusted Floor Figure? 42.5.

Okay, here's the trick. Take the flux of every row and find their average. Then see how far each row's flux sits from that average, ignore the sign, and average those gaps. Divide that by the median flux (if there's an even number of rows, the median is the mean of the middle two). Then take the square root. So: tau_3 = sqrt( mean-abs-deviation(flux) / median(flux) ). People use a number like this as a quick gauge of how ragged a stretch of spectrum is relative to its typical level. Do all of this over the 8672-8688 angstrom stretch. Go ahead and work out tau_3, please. 0.17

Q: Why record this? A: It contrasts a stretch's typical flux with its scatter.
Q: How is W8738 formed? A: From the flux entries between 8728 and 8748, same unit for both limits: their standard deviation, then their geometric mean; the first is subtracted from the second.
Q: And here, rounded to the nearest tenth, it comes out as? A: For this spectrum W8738 32.4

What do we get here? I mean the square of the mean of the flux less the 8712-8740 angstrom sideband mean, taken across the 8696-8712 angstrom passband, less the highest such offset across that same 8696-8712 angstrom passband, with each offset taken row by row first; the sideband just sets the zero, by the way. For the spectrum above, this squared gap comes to 0.56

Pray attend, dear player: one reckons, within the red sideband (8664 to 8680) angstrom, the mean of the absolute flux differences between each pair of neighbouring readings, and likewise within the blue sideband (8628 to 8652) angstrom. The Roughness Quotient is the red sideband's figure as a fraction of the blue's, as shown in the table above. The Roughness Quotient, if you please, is 4.2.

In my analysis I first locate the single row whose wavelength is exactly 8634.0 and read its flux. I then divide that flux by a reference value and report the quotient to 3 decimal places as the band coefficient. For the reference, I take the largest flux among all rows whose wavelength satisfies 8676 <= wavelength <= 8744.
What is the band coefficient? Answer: 0.935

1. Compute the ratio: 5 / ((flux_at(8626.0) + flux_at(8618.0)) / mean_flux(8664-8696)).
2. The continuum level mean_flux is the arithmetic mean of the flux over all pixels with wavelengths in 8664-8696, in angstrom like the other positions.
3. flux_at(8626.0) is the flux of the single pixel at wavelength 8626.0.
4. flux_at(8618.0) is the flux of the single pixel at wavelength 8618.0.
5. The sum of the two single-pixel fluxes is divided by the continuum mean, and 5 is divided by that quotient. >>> 2.43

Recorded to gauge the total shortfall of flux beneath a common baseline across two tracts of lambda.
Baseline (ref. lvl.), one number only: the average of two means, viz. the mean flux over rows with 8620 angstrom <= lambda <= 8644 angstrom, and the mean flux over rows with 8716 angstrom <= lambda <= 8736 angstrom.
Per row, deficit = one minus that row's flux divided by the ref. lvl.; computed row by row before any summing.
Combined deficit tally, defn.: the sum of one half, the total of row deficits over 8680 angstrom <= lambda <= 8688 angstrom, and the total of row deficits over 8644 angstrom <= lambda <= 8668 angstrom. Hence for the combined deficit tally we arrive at 1.1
